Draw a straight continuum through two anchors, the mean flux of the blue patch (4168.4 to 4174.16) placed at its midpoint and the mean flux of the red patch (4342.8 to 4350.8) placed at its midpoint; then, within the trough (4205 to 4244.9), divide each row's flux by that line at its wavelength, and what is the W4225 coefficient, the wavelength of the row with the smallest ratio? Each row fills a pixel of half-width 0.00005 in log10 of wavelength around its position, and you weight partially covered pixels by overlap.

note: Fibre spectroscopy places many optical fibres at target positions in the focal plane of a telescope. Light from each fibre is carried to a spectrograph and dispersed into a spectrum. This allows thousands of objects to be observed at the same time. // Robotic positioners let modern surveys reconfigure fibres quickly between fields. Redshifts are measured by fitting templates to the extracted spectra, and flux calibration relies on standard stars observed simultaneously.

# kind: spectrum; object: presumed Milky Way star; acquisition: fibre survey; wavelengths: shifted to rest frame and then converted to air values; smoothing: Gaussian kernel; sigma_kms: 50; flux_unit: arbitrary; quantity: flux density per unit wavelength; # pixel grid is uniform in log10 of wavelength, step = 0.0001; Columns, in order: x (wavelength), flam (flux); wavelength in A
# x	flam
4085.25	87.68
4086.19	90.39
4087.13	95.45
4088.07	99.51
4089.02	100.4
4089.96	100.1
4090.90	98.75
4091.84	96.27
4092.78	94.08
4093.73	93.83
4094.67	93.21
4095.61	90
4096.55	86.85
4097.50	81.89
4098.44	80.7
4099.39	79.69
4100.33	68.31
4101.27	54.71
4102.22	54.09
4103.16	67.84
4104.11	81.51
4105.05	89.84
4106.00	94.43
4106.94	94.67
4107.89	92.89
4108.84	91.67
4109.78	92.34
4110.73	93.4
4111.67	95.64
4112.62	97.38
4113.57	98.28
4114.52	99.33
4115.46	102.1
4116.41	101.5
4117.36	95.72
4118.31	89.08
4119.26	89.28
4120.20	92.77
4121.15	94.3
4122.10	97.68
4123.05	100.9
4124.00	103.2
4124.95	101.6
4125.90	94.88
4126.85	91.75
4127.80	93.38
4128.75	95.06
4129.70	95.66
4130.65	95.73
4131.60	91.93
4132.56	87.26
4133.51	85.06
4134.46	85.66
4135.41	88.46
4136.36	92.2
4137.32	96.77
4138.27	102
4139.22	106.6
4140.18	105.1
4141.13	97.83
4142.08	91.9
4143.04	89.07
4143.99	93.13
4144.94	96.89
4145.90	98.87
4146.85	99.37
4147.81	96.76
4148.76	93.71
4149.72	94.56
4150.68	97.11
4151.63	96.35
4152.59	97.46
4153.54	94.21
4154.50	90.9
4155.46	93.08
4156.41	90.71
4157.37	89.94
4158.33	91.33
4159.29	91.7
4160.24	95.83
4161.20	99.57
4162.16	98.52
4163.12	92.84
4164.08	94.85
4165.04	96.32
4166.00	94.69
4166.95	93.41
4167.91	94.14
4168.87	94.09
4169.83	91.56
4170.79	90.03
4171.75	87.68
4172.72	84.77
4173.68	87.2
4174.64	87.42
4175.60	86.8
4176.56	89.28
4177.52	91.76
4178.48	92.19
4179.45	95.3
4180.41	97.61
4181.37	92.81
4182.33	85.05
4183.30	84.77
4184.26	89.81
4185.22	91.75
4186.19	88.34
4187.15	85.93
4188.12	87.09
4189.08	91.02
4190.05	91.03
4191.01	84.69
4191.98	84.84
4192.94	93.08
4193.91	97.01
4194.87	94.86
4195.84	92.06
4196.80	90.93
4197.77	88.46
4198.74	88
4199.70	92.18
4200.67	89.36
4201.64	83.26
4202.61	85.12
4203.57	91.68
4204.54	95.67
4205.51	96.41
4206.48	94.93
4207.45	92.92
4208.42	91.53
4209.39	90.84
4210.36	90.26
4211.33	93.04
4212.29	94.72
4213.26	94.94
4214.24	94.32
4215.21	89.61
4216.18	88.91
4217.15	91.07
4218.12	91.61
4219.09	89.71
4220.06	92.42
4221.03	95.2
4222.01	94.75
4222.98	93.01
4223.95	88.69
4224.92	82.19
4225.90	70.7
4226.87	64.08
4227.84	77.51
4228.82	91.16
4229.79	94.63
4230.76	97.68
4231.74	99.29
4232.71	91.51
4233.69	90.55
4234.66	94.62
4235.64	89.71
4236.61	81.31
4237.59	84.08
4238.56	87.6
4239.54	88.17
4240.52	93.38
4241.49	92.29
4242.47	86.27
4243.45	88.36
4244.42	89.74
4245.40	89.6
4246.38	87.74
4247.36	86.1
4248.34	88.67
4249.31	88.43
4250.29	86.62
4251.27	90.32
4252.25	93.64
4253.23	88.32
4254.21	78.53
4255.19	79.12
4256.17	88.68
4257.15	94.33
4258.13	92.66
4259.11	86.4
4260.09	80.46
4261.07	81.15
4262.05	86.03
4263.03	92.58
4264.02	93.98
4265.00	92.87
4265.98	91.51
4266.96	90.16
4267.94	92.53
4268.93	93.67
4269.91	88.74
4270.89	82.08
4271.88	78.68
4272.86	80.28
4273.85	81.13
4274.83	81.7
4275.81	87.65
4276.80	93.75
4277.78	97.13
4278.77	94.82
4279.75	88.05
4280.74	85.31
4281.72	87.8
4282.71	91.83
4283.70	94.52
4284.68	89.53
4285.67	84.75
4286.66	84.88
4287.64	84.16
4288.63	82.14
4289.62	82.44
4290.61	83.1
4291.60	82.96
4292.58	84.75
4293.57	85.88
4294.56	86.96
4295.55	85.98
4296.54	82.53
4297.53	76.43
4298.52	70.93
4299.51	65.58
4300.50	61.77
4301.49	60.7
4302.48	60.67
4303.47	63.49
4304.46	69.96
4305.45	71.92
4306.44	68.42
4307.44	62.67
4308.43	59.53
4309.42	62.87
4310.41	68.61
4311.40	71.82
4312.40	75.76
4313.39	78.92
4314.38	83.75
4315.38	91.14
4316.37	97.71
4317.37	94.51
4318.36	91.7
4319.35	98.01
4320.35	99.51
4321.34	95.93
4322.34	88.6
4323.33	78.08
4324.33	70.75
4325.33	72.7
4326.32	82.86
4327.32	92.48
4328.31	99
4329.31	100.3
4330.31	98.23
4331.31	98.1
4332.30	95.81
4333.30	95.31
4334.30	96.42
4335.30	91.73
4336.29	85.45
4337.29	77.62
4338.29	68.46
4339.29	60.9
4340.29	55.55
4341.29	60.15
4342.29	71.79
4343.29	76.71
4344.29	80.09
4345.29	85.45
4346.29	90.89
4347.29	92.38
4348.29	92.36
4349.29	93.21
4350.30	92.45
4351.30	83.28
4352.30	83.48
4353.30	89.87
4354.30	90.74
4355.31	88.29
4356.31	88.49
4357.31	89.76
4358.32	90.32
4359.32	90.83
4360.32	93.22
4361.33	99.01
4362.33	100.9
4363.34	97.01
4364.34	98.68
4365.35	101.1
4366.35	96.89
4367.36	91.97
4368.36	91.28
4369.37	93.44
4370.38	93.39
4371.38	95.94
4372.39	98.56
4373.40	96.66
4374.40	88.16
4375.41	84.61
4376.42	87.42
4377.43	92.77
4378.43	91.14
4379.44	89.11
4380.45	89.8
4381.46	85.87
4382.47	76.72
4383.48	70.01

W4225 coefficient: 4226.87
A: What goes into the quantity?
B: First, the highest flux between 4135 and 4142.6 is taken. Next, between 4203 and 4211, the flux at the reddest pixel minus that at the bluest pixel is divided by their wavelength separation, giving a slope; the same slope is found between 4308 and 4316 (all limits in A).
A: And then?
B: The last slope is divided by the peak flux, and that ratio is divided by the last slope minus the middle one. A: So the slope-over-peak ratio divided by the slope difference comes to 0.0090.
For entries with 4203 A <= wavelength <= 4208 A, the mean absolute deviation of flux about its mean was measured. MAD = 1.6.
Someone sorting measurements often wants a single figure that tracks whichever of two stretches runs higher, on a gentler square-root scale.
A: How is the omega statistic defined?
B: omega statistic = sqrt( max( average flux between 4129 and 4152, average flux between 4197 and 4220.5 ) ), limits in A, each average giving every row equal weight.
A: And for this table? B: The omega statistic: 9.74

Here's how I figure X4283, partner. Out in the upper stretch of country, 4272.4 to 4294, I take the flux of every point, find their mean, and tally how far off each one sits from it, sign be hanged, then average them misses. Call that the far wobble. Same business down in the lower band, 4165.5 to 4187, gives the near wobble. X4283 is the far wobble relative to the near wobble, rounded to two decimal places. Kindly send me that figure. 1.30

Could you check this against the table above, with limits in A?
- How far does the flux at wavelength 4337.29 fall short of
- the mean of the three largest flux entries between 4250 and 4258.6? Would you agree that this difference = 16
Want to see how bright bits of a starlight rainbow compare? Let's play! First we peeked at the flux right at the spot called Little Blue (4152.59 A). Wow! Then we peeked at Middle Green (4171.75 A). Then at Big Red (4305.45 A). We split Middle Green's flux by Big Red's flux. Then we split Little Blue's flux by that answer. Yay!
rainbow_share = 80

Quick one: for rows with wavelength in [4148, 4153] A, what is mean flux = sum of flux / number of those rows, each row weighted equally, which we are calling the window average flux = 95.8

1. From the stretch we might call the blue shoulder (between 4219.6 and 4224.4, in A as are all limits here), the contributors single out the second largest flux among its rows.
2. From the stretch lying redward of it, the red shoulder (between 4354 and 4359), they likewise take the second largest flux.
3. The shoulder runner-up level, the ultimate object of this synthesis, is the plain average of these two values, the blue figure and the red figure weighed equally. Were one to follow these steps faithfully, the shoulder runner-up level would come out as 93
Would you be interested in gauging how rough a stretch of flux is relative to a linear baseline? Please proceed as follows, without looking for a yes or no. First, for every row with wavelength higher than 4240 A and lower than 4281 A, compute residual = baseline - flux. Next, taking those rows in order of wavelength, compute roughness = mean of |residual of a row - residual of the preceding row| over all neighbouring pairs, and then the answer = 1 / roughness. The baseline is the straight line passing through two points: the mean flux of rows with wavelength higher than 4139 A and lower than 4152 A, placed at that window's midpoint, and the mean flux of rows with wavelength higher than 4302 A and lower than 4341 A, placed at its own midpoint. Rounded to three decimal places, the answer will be 0.300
